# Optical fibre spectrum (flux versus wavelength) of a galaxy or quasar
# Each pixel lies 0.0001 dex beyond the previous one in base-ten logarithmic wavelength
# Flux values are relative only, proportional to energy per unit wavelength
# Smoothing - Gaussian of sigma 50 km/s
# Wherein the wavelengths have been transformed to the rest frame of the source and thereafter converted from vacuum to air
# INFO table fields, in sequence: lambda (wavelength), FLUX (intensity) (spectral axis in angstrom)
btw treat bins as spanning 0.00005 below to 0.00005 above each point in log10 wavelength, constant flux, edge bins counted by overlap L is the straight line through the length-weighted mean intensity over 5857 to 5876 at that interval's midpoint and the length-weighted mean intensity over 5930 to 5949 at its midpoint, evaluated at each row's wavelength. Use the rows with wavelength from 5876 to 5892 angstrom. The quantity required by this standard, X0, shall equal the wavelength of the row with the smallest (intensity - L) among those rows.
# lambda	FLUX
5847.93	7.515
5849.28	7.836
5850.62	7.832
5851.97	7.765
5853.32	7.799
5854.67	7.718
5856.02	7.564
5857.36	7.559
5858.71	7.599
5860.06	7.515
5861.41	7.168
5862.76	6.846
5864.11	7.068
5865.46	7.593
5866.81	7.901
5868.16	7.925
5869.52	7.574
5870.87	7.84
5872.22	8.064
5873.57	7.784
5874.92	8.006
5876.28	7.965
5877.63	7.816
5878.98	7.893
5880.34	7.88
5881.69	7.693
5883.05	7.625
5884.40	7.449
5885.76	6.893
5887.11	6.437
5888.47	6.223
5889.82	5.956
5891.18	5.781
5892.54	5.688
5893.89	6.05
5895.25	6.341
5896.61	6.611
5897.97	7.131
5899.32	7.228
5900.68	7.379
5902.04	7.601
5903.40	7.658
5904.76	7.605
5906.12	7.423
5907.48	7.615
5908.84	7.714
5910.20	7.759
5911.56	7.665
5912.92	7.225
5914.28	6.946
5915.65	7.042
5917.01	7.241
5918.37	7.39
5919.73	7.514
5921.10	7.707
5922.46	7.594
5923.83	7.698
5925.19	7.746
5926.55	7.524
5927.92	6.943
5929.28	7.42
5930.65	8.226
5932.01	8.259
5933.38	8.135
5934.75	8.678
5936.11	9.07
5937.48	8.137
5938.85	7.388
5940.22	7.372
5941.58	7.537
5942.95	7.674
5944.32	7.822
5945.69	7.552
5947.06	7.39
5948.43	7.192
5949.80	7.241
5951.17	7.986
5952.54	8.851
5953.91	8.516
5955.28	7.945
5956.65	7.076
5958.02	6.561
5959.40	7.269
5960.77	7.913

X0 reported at 5891.18 angstrom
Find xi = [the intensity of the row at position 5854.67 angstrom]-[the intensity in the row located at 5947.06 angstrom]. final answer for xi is 0.33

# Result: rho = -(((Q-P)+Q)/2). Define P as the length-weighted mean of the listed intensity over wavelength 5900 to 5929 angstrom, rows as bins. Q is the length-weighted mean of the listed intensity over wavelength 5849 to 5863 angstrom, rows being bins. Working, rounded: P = 7.48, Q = 7.6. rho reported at -3.84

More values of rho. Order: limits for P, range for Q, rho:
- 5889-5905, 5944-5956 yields -4.47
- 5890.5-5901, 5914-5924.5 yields -4.15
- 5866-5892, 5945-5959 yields -3.92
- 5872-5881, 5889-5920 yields -3.11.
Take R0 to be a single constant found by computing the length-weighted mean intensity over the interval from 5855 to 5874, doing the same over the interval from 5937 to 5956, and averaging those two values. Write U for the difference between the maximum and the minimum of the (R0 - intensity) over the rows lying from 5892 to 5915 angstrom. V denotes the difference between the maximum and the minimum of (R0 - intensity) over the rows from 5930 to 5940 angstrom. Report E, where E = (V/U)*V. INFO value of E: 1.4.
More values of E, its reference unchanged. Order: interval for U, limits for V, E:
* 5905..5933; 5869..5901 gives 4.3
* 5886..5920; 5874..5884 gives 0.1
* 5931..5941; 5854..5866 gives 0.4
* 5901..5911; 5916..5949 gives 13.5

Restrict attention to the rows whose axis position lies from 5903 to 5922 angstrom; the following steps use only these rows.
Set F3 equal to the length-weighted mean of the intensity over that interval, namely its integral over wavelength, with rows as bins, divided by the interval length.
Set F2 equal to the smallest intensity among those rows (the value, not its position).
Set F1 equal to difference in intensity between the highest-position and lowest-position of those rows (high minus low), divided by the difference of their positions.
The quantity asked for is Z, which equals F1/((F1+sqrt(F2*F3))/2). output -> 0.001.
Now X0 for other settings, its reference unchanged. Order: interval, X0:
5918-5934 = 5927.92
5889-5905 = 5892.54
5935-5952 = 5948.43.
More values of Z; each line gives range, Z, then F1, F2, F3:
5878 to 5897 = -0.024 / -0.07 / 5.688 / 6.8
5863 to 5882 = 0.010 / 0.04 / 7.068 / 7.8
